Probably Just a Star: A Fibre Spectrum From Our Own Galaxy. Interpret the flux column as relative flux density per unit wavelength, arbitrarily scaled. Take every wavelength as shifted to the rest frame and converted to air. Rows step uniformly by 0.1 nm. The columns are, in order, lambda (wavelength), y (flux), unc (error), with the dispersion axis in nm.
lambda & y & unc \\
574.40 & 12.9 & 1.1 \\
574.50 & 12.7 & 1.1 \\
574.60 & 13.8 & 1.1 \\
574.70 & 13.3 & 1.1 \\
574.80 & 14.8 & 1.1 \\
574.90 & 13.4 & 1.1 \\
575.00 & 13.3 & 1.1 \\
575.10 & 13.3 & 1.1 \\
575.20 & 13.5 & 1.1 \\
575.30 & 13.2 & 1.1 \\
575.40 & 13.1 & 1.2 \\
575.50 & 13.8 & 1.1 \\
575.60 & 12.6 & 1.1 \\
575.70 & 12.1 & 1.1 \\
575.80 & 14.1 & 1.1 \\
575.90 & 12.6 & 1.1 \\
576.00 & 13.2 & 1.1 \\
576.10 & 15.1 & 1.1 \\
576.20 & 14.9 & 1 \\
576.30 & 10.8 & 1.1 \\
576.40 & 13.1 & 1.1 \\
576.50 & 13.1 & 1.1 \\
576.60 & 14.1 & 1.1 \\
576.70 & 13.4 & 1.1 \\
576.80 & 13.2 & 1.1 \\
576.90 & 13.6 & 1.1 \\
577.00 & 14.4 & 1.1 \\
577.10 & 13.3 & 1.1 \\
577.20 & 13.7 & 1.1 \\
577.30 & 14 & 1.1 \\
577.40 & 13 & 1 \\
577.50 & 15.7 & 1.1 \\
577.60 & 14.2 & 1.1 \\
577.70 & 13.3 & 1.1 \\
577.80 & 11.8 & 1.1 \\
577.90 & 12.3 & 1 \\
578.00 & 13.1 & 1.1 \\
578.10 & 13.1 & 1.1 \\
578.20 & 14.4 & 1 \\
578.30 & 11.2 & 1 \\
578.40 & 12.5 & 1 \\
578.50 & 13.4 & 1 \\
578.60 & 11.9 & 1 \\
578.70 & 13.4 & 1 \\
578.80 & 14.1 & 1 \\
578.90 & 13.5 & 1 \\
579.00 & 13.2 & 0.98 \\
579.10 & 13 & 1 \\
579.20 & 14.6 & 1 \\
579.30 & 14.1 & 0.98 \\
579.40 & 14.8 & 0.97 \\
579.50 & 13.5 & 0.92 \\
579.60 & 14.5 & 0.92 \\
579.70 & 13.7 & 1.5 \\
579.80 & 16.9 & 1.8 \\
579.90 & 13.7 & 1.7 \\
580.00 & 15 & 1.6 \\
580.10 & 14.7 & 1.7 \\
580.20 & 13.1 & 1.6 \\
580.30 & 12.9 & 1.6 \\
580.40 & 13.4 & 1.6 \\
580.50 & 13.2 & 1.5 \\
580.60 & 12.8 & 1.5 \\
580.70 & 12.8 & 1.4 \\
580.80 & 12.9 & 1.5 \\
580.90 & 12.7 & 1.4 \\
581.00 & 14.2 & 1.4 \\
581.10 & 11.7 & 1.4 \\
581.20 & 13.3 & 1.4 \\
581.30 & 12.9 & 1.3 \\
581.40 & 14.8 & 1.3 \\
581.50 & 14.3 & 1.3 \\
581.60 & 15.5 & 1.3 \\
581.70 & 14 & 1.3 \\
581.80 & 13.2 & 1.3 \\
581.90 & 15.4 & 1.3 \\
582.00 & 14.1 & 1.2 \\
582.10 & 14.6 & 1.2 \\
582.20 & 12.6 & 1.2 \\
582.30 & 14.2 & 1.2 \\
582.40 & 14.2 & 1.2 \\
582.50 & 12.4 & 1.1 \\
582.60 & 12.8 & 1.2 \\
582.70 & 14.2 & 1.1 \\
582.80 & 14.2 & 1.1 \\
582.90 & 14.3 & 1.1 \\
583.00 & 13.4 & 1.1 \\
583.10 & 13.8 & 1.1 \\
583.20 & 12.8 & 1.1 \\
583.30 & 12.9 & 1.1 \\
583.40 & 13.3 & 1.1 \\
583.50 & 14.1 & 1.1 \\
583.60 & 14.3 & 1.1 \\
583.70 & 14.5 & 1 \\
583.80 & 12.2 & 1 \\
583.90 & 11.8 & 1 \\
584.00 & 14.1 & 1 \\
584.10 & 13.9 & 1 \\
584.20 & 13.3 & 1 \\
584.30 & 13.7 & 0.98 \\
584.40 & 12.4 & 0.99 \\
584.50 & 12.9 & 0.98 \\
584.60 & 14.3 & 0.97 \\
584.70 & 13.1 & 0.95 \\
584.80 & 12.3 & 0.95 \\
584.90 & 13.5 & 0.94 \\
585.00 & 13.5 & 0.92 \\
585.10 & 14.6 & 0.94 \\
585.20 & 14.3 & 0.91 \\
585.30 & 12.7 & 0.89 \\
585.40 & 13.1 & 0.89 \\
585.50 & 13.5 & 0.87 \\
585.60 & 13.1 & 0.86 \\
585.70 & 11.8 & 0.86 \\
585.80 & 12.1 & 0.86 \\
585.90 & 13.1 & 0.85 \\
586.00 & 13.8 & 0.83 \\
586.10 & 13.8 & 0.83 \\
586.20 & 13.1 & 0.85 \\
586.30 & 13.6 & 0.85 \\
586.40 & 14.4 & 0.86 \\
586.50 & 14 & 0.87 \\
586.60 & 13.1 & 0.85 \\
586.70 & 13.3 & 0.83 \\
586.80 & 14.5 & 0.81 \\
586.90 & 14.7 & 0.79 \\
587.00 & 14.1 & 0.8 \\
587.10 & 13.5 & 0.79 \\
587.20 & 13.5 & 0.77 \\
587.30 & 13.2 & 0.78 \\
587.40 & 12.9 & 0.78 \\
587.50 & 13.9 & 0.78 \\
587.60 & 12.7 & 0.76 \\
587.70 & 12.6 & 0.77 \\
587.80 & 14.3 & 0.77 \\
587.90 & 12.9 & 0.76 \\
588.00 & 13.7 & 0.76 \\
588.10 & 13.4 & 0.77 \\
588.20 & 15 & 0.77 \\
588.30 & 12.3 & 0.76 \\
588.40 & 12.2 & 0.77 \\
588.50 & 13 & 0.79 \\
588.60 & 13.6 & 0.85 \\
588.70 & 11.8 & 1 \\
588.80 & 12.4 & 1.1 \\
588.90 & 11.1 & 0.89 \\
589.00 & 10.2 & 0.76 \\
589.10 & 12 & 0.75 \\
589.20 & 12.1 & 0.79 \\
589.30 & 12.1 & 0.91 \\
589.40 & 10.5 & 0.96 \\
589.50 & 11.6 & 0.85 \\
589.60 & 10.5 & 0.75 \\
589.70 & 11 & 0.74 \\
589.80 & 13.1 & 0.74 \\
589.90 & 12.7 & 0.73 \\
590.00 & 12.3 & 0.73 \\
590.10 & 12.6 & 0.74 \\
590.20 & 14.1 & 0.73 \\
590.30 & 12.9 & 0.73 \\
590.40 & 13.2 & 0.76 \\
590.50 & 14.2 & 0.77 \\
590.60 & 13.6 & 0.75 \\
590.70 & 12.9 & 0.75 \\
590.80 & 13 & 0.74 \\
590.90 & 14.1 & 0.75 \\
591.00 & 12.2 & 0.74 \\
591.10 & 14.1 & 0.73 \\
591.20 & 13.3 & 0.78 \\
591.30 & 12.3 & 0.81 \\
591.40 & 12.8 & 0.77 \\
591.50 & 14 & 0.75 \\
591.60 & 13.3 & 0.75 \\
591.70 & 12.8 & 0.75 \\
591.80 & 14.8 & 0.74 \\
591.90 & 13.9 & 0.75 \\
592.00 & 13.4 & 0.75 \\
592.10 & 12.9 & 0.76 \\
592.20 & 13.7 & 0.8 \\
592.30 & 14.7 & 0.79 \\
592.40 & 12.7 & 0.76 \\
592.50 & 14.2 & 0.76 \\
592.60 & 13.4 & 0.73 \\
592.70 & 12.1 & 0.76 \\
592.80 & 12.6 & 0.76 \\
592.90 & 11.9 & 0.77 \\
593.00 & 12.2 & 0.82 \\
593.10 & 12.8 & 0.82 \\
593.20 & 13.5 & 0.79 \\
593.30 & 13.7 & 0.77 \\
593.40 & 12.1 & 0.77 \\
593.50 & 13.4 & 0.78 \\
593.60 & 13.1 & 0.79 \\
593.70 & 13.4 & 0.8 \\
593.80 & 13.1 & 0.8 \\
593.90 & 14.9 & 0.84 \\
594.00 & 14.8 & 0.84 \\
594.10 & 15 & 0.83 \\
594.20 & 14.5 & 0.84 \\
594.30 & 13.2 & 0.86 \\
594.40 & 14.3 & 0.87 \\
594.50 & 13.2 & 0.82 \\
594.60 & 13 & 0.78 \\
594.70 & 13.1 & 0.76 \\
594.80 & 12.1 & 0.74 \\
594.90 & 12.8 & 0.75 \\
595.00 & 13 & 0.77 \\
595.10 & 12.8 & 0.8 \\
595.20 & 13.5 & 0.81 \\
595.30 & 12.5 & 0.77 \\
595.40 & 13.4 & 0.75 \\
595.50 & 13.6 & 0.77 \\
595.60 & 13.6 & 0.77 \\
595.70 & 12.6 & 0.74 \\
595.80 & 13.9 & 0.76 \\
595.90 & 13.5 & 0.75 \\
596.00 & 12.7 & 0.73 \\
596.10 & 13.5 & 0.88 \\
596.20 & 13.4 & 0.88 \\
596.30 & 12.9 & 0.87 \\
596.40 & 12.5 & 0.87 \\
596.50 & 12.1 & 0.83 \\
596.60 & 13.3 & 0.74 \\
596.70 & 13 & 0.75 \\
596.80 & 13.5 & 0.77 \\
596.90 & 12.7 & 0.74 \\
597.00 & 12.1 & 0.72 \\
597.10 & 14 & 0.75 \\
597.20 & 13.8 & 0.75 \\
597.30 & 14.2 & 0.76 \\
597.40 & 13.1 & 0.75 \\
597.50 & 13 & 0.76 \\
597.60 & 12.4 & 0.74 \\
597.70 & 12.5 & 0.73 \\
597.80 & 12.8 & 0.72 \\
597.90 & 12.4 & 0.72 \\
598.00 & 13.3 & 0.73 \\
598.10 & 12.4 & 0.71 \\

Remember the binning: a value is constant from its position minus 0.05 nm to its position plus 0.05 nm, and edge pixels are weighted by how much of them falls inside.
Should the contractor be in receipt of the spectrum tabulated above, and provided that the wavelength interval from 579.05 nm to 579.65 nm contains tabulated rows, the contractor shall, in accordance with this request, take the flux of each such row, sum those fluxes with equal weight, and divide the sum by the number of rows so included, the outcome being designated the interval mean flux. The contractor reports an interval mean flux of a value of 14.1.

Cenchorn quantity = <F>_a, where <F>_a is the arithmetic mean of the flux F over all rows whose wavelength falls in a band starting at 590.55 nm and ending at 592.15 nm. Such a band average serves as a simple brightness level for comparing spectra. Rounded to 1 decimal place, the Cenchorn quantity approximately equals 13.3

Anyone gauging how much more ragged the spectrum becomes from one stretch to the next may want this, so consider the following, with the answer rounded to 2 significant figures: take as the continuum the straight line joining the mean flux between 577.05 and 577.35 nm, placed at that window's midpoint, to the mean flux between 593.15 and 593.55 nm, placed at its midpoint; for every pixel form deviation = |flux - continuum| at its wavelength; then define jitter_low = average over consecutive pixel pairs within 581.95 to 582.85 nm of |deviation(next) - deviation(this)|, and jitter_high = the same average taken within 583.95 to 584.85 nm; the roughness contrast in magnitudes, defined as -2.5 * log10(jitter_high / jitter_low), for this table -0.78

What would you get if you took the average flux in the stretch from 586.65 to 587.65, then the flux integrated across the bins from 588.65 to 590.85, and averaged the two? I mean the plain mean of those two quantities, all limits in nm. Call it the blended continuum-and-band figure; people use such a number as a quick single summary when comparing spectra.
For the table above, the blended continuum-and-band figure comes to 20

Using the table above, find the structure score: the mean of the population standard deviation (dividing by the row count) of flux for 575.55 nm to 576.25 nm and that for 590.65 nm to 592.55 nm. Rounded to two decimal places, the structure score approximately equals 0.92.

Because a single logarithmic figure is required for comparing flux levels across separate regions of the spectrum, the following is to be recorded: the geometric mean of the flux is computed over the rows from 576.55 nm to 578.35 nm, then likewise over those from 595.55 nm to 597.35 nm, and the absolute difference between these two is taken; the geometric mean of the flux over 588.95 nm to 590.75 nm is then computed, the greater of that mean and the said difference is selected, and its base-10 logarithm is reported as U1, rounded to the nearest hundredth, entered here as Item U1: 1.09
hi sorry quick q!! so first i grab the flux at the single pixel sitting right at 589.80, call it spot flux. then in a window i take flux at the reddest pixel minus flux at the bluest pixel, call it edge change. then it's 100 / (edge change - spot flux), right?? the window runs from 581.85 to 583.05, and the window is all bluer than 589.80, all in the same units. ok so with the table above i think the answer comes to -6.6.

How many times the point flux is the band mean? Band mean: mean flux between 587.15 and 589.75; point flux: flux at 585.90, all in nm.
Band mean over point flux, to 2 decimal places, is 0.95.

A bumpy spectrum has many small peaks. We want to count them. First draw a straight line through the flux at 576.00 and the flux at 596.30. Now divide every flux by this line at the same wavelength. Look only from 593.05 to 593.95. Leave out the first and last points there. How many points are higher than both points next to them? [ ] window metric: 3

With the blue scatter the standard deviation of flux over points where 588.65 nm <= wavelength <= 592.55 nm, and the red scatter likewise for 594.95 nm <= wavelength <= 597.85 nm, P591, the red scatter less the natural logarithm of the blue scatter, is 0.42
